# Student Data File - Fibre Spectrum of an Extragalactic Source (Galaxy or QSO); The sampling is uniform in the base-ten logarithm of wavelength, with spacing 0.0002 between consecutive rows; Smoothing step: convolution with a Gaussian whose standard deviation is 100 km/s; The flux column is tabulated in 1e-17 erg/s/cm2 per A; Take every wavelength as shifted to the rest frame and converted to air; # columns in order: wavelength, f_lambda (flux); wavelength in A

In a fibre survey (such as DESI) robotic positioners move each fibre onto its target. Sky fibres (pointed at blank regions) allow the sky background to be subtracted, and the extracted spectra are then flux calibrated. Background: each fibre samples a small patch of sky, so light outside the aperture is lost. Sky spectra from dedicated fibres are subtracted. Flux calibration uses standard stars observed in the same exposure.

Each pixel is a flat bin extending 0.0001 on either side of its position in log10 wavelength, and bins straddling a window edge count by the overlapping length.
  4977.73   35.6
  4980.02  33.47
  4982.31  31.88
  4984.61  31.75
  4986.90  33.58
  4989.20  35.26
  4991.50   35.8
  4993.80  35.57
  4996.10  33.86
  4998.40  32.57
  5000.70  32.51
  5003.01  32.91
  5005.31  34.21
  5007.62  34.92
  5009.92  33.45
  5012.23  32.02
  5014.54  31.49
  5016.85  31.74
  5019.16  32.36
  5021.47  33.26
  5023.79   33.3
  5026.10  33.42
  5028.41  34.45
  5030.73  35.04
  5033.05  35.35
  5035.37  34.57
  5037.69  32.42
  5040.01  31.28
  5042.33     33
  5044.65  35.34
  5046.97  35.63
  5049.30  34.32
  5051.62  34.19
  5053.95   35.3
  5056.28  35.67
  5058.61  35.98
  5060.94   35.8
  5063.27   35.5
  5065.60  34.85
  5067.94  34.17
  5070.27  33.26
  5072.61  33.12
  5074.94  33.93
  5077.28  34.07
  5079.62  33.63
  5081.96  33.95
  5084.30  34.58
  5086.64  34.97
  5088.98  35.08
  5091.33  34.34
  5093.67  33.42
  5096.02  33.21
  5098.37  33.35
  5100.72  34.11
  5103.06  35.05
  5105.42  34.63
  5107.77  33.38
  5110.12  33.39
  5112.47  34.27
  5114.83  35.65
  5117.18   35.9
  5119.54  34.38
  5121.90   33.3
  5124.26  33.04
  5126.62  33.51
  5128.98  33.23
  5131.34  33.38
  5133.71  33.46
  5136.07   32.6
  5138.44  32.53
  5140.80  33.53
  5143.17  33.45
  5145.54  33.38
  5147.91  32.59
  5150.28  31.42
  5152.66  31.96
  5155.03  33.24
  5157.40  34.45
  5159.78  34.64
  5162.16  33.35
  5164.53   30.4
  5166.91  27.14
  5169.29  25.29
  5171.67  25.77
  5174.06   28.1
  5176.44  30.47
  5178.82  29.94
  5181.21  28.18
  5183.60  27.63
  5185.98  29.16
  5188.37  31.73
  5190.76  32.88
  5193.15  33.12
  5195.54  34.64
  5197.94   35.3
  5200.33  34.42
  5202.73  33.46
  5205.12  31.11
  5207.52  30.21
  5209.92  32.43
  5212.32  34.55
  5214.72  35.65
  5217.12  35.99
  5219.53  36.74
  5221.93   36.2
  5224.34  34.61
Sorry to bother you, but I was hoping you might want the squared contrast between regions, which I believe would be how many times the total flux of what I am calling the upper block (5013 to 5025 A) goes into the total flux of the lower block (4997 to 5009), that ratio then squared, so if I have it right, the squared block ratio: 1.06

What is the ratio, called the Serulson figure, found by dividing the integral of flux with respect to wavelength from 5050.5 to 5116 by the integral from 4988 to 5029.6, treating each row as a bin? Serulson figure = 1.6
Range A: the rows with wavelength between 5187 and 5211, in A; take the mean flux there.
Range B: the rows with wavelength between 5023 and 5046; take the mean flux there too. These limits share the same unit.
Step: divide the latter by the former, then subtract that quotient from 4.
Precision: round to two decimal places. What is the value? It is 2.97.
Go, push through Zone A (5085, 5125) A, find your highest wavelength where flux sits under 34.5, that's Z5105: 5124.26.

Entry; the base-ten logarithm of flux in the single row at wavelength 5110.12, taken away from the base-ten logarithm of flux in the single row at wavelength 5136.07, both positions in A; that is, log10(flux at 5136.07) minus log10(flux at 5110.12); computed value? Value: -0.010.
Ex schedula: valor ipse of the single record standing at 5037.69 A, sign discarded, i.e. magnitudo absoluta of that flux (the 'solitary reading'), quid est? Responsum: 32.4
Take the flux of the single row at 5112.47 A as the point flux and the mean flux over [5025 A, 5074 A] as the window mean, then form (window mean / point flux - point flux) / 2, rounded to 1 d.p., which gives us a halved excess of -16.6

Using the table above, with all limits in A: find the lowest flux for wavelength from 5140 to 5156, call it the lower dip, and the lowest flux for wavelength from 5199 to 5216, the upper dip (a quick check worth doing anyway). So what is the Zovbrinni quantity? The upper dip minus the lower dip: -1.2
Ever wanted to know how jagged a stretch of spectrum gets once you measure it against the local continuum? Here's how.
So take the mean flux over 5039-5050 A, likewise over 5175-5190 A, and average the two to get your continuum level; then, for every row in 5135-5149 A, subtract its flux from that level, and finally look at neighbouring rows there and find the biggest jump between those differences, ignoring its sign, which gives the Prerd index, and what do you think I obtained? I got 1.0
